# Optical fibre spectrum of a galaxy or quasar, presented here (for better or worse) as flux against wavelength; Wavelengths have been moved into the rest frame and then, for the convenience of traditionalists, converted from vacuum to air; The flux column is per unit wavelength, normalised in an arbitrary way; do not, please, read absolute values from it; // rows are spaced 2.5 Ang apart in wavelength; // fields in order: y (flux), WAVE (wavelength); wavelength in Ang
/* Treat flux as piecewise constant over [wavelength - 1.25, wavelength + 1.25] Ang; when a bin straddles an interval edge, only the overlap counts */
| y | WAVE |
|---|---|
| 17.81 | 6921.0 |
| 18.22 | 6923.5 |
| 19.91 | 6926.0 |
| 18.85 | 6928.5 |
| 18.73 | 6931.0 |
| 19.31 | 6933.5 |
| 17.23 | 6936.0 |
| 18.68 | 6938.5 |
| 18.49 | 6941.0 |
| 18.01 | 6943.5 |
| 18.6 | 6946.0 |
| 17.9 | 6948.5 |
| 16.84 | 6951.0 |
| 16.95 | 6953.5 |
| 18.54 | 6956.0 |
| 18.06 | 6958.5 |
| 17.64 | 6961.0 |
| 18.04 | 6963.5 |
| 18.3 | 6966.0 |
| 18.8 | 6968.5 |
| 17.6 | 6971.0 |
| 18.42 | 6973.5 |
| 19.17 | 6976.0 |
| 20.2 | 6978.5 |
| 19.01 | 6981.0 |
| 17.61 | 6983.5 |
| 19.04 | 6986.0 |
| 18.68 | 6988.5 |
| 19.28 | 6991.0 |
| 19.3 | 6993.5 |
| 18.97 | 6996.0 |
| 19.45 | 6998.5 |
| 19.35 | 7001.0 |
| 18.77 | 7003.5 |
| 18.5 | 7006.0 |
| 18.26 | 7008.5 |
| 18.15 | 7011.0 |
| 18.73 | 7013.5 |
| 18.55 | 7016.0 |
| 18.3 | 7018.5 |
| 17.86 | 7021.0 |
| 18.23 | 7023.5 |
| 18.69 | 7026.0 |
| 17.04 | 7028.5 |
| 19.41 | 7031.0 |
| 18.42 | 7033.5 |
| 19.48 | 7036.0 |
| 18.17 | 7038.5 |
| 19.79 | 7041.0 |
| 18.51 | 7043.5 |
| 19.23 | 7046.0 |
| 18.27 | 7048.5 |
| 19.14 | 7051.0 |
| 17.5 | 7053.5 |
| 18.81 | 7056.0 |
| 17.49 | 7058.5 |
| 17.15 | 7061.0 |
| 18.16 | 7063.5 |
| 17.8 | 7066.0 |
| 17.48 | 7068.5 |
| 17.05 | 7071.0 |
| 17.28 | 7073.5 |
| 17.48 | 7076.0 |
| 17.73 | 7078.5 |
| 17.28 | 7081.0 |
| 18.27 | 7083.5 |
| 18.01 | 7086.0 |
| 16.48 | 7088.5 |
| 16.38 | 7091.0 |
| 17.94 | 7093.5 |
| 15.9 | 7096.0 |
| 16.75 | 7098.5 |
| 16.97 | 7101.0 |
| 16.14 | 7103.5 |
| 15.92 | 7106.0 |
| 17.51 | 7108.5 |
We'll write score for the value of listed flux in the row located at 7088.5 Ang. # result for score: 16.48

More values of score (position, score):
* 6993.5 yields 19.3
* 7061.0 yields 17.15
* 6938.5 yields 18.68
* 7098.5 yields 16.75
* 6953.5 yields 16.95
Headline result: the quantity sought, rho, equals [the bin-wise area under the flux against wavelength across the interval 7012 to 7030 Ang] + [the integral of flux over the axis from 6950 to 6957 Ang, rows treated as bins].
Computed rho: 450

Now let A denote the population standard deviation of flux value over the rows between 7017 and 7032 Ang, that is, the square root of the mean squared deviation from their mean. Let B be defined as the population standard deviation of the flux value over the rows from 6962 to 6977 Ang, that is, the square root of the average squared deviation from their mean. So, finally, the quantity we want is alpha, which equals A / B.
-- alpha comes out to 1.4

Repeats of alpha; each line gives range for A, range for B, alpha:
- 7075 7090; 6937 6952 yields 0.9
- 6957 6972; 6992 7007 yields 1.2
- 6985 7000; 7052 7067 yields 0.5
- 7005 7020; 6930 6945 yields 0.3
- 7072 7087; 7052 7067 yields 0.7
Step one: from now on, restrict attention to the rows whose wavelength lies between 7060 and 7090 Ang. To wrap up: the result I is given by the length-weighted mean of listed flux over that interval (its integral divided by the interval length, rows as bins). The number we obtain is 17.5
